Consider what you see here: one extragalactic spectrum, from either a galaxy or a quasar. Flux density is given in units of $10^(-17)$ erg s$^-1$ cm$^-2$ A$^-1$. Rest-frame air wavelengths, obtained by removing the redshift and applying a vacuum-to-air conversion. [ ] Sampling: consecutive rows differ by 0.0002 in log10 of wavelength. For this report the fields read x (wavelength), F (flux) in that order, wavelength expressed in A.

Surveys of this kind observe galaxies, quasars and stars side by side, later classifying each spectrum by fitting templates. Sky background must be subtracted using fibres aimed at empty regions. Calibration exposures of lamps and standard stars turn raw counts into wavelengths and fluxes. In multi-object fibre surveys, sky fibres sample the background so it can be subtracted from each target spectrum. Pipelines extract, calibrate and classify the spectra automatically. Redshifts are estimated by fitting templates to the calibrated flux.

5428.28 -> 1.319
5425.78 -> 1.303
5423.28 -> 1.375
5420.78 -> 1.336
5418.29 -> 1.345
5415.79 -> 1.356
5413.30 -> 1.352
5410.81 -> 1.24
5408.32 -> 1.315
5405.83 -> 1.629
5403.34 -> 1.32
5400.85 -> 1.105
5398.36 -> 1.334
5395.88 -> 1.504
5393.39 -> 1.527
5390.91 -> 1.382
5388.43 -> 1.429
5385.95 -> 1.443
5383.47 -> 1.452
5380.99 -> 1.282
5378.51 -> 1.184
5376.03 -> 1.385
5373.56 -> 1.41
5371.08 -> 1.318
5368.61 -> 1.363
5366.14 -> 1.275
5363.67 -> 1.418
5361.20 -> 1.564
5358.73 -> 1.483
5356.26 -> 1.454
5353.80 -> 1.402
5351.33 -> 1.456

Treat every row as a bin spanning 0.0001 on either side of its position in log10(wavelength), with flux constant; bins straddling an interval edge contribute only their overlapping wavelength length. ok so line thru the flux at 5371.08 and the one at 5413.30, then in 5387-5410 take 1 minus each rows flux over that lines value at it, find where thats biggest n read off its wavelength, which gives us 5400.85 A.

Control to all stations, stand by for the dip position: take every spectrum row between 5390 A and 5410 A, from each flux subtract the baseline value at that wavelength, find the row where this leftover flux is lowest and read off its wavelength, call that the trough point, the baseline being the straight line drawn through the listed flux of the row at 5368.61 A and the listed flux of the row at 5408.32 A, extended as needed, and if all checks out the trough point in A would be 5400.85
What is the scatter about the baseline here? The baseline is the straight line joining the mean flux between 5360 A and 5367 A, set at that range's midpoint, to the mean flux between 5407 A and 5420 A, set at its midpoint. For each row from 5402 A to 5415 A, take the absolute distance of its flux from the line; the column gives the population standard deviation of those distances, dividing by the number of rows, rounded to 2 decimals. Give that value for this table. 0.10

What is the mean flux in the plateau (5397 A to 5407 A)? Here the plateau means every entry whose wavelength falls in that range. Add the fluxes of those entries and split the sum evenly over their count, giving 1.347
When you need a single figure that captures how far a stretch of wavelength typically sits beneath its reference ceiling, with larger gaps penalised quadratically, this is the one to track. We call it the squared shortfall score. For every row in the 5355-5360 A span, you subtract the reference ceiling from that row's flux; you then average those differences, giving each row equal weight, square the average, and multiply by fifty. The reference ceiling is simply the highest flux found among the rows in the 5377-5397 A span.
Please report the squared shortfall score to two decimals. 0.17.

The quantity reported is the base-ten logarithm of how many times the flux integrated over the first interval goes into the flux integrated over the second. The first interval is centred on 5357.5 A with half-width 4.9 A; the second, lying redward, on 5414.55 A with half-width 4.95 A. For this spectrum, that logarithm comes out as -0.043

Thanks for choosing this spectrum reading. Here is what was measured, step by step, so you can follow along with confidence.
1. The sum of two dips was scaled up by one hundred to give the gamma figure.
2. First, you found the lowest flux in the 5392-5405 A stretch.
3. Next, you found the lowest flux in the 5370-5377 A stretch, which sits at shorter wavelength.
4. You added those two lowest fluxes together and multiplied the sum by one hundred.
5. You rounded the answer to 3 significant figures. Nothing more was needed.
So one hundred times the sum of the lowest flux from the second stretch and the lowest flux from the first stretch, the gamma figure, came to 242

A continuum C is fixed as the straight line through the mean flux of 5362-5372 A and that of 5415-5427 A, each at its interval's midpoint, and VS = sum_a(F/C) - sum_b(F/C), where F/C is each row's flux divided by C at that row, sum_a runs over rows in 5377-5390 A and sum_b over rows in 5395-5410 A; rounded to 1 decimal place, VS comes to -1.1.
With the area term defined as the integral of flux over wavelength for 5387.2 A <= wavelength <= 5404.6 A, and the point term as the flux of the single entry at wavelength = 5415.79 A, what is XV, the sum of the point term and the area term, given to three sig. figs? 25.2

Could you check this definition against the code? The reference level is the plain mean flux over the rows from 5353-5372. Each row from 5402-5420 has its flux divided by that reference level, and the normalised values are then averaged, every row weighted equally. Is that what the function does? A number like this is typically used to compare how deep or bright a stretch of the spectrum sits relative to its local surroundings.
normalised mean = 0.97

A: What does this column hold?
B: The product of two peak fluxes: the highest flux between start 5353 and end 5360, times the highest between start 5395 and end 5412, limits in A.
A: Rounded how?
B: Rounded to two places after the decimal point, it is 2.42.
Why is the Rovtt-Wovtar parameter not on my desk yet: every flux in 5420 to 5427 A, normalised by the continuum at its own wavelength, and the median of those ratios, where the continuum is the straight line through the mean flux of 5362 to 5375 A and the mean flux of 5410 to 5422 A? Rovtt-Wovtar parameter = 1.01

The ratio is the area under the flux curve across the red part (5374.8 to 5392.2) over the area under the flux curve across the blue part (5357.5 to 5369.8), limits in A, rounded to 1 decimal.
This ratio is 1.4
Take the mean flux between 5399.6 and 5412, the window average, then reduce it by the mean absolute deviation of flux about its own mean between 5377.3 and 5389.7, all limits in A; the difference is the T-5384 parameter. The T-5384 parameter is 1.22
